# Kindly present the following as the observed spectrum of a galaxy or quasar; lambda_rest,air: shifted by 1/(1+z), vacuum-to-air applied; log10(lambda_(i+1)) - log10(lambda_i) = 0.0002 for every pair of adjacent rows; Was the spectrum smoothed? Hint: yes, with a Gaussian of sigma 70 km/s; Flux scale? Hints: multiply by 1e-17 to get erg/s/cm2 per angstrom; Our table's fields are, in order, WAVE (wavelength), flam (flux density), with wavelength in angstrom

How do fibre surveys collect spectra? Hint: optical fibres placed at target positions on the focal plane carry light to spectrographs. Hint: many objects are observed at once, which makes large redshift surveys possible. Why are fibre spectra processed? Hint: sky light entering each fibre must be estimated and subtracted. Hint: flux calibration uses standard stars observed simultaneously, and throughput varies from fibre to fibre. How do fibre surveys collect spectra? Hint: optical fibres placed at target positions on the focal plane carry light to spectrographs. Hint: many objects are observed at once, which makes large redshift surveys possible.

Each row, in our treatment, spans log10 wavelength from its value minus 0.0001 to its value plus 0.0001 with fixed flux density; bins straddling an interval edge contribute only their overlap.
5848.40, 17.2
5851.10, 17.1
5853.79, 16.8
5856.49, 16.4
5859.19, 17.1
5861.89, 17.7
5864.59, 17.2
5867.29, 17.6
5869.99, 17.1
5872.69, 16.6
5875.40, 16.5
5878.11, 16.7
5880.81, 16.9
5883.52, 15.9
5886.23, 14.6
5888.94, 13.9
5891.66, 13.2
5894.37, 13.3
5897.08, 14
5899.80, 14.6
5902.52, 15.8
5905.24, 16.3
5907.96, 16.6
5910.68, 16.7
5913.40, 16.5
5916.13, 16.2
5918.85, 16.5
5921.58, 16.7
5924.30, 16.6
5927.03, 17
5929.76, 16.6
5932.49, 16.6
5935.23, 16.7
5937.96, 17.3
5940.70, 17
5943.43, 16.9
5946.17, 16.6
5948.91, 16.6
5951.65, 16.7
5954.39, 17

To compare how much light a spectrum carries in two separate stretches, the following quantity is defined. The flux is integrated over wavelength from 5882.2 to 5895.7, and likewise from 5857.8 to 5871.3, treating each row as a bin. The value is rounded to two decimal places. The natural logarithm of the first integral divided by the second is -0.20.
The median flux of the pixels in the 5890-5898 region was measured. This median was 13.30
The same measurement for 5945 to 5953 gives 16.60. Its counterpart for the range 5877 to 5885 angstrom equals 16.70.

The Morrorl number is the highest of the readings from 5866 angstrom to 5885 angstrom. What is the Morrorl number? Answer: 17.6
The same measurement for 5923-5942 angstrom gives 17.3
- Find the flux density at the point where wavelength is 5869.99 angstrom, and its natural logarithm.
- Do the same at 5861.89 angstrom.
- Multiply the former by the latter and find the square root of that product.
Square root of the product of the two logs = 2.856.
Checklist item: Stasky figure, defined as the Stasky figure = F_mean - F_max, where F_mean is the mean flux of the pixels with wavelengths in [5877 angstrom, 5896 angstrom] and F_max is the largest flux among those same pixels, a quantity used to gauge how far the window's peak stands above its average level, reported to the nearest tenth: -2.0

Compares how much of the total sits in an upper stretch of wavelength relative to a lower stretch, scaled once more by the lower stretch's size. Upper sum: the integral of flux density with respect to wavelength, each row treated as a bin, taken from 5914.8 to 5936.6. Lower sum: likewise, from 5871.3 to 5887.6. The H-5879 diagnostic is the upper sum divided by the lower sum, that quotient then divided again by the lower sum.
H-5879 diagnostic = 0.005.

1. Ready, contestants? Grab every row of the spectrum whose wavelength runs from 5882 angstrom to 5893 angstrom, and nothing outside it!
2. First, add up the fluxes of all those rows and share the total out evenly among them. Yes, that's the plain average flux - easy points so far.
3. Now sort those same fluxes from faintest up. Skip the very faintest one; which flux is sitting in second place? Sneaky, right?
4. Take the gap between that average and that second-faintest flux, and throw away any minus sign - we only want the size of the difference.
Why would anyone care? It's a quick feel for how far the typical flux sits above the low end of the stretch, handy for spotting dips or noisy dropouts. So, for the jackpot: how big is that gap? 0.5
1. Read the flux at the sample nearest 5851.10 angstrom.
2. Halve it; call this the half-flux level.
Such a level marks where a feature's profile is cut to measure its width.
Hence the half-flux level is 8.55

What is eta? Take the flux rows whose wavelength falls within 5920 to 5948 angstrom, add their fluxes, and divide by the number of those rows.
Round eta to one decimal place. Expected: 16.8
